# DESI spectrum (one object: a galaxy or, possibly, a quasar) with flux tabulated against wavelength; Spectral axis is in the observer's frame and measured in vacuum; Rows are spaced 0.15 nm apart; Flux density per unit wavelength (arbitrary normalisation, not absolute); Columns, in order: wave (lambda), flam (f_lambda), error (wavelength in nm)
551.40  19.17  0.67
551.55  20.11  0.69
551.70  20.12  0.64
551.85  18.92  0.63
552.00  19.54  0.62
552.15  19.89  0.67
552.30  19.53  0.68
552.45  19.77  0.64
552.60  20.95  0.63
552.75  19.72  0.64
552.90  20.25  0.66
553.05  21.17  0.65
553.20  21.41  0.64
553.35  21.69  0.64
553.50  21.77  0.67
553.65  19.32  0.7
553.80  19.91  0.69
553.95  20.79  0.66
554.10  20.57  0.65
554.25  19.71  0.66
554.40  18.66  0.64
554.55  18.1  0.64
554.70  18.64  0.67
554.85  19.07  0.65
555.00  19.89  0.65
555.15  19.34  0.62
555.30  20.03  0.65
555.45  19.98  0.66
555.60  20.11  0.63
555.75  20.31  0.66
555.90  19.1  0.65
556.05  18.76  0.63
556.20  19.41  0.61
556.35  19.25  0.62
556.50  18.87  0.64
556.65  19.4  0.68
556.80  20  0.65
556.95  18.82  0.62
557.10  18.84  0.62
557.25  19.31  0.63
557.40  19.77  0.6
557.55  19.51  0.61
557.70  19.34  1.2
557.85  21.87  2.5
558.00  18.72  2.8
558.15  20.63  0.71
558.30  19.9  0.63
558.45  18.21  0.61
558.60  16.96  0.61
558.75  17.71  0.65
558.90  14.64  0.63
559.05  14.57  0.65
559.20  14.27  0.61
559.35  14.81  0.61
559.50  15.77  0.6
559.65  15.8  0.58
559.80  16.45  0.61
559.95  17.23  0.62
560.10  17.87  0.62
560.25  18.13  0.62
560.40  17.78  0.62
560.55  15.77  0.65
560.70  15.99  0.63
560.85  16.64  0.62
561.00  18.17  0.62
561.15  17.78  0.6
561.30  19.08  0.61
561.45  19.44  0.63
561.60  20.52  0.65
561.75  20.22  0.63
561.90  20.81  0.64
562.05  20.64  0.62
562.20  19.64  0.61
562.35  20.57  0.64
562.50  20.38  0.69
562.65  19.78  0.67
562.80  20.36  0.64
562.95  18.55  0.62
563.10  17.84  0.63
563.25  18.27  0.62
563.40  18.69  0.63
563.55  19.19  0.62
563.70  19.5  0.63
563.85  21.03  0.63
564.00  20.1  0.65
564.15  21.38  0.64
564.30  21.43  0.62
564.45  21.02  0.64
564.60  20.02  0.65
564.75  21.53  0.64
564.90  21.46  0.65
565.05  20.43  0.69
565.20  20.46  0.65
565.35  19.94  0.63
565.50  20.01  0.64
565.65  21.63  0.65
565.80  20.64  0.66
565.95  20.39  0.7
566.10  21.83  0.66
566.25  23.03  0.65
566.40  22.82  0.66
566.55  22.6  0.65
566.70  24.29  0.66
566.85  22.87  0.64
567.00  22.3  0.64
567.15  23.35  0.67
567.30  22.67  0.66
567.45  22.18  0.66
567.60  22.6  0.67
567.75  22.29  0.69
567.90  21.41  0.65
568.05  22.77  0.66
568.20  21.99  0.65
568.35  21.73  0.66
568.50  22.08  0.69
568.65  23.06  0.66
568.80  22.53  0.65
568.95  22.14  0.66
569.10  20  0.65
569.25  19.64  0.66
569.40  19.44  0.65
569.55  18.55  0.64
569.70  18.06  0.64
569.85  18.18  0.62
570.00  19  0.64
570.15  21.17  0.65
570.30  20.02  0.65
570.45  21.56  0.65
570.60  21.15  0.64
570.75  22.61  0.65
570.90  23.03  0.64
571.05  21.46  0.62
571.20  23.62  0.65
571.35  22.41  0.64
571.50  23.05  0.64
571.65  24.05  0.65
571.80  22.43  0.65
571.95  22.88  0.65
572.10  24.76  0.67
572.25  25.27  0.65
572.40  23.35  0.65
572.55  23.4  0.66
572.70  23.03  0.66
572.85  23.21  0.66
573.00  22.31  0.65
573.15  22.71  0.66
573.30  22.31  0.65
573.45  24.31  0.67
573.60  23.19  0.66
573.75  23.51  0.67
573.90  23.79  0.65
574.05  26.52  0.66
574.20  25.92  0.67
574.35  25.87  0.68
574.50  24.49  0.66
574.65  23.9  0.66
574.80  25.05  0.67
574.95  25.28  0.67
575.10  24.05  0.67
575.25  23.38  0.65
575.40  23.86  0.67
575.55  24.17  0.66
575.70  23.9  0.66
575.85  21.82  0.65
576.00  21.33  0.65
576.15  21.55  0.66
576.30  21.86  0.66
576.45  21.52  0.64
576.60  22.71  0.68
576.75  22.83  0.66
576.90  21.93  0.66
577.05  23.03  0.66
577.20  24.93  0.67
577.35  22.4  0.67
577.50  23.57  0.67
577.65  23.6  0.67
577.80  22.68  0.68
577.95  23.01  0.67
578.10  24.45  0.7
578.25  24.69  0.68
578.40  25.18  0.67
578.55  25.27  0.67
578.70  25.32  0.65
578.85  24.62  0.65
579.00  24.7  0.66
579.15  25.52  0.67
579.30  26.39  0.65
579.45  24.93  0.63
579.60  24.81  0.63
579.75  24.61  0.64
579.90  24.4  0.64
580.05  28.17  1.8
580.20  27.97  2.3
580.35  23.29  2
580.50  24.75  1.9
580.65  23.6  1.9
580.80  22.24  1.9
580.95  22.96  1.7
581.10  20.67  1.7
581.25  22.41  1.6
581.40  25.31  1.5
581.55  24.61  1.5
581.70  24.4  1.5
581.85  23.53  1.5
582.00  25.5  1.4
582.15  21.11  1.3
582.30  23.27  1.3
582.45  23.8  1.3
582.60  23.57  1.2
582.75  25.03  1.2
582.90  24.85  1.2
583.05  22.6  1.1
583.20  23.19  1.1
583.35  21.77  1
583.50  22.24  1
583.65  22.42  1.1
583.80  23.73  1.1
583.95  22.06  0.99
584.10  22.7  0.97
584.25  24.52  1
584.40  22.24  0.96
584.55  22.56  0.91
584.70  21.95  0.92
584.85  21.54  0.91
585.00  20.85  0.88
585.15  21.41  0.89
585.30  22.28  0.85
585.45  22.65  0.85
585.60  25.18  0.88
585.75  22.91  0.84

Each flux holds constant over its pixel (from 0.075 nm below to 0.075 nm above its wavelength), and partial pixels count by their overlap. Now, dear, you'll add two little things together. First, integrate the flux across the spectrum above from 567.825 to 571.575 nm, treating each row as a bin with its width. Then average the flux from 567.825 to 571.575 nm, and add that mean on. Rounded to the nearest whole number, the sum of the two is 101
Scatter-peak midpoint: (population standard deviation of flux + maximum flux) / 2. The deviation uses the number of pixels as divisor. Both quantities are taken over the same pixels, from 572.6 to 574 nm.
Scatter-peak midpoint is 12.5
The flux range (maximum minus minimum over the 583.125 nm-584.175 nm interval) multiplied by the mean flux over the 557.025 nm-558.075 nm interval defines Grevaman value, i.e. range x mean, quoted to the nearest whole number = 38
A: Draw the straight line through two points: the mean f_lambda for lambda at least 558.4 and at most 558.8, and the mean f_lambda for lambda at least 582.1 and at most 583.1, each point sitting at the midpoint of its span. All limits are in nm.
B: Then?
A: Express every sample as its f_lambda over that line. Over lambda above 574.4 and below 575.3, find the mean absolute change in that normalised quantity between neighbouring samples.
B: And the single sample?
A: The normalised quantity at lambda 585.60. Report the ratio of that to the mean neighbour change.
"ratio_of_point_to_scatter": 28.7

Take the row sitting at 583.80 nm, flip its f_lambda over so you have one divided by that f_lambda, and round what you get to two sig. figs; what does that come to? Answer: 0.042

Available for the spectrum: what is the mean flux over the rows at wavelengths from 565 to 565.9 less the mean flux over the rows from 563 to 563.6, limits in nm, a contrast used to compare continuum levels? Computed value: 2.0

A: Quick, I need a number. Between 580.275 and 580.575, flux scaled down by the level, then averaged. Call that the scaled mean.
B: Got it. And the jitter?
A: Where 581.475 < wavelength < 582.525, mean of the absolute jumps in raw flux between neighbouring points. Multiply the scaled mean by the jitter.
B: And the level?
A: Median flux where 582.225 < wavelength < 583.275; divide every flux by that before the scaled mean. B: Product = 1.7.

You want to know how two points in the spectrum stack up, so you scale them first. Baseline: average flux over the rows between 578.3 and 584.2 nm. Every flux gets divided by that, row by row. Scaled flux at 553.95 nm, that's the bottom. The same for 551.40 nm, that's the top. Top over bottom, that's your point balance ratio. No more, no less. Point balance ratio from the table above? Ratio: 0.922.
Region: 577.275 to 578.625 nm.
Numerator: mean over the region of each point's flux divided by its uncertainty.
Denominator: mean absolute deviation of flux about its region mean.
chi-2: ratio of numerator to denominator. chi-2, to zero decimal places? 39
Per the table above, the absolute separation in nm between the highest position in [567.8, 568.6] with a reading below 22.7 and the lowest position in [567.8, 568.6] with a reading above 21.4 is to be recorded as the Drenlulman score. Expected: 0.60 nm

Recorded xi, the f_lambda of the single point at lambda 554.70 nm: 18.64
